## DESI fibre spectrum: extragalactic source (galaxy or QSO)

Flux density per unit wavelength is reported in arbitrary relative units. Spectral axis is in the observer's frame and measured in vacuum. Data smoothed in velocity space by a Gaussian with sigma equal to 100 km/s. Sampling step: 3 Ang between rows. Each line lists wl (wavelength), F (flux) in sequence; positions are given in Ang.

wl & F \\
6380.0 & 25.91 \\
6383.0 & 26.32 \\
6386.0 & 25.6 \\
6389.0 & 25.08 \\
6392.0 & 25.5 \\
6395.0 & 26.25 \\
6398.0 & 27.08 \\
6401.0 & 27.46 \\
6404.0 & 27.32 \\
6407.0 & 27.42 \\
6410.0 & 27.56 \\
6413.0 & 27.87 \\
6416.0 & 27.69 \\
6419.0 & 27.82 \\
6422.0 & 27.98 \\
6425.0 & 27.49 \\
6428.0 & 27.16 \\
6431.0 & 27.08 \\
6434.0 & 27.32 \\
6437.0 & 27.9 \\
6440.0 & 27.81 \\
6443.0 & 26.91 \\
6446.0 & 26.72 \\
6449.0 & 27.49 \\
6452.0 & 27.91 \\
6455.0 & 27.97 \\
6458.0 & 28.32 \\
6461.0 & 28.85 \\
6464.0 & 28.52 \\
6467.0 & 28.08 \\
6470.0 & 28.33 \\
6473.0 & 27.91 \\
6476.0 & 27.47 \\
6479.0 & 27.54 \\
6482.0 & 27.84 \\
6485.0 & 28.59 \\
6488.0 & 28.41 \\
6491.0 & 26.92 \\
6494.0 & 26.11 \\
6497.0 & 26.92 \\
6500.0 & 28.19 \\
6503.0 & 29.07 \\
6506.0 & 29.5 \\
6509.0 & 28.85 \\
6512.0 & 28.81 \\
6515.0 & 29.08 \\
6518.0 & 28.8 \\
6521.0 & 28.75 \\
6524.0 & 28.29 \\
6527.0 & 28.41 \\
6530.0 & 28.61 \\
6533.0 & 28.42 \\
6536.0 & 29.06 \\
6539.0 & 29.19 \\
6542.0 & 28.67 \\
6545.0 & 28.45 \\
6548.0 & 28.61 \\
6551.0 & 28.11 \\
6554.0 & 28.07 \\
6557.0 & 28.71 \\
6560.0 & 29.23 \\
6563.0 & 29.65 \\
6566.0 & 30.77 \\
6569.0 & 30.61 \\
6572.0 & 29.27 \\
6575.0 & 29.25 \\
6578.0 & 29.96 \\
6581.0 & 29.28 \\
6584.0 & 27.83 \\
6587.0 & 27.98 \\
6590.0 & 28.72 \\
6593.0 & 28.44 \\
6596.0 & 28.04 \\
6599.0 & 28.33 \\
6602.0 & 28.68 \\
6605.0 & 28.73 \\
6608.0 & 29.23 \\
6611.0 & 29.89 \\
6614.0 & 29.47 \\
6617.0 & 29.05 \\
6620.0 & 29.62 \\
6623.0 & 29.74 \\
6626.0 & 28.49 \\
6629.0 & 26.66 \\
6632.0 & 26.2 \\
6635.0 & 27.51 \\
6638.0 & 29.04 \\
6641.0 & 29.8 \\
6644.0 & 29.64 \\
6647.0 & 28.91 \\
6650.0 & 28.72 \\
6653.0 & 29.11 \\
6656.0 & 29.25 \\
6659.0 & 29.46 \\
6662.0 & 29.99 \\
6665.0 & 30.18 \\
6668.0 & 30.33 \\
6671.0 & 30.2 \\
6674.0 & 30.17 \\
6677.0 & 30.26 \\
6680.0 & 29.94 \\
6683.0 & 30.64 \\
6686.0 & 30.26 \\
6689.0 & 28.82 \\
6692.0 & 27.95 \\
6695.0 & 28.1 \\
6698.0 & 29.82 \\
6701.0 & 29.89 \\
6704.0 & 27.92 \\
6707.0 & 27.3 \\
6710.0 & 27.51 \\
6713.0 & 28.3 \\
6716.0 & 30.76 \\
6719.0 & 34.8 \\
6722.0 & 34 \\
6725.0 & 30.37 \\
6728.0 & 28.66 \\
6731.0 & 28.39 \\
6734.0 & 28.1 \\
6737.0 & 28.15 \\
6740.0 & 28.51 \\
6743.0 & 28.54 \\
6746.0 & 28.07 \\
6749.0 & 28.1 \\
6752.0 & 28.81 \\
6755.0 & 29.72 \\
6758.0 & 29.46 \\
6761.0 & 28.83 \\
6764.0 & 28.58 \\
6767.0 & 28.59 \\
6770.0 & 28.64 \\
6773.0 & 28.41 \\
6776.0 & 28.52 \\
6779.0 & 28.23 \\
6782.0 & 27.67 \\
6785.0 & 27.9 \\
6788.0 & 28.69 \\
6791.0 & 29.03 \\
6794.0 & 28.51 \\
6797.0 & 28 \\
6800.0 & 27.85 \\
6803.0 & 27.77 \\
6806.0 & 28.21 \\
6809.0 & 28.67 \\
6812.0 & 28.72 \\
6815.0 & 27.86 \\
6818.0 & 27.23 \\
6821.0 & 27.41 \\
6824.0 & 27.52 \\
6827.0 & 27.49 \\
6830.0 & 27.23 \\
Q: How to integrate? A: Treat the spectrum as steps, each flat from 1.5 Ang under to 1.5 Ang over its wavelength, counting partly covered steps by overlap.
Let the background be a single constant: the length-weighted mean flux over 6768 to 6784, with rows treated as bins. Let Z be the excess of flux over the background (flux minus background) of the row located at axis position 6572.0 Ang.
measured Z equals 1.0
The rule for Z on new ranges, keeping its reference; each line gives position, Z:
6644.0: 1.3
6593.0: 0.1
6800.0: -0.4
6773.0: 0.1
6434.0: -1.0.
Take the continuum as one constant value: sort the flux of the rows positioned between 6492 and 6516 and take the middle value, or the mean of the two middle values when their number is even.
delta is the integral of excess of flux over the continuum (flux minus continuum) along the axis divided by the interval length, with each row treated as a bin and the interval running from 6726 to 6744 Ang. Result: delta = -0.4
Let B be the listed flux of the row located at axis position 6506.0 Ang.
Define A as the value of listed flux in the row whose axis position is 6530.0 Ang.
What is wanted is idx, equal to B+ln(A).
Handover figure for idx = 32.9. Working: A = 28.61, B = 29.5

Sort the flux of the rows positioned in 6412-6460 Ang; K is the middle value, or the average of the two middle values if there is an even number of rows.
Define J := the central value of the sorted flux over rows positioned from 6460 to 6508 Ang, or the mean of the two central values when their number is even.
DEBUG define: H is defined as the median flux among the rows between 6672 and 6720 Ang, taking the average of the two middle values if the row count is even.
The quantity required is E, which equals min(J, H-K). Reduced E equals 2.1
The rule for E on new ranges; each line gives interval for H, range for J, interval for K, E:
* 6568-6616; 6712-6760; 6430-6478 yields 1.1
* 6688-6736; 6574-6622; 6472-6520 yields 0.2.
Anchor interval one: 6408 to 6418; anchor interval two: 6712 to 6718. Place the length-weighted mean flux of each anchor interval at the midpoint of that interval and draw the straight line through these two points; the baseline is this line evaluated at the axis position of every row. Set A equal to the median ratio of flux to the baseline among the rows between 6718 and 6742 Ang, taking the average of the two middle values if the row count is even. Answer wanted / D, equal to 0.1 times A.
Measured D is 0.095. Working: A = 0.95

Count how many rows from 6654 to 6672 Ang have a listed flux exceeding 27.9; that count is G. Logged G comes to 6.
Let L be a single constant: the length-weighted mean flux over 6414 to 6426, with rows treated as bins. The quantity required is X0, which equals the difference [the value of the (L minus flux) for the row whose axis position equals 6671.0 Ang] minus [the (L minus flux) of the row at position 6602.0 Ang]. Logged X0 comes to -1.5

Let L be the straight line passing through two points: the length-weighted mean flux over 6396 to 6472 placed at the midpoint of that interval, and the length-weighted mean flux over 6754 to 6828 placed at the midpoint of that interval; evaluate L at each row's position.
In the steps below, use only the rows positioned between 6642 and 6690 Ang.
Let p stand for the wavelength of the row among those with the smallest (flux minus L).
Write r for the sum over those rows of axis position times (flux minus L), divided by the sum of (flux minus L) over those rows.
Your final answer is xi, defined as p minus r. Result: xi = -18.8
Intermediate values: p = 6650.0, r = 6668.8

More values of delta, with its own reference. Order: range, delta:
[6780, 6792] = -0.5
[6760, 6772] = -0.2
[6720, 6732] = 1.8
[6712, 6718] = 1.2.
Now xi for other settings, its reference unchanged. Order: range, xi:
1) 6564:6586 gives 11.8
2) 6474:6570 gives -48.9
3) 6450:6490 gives 7.7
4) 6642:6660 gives -1.6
